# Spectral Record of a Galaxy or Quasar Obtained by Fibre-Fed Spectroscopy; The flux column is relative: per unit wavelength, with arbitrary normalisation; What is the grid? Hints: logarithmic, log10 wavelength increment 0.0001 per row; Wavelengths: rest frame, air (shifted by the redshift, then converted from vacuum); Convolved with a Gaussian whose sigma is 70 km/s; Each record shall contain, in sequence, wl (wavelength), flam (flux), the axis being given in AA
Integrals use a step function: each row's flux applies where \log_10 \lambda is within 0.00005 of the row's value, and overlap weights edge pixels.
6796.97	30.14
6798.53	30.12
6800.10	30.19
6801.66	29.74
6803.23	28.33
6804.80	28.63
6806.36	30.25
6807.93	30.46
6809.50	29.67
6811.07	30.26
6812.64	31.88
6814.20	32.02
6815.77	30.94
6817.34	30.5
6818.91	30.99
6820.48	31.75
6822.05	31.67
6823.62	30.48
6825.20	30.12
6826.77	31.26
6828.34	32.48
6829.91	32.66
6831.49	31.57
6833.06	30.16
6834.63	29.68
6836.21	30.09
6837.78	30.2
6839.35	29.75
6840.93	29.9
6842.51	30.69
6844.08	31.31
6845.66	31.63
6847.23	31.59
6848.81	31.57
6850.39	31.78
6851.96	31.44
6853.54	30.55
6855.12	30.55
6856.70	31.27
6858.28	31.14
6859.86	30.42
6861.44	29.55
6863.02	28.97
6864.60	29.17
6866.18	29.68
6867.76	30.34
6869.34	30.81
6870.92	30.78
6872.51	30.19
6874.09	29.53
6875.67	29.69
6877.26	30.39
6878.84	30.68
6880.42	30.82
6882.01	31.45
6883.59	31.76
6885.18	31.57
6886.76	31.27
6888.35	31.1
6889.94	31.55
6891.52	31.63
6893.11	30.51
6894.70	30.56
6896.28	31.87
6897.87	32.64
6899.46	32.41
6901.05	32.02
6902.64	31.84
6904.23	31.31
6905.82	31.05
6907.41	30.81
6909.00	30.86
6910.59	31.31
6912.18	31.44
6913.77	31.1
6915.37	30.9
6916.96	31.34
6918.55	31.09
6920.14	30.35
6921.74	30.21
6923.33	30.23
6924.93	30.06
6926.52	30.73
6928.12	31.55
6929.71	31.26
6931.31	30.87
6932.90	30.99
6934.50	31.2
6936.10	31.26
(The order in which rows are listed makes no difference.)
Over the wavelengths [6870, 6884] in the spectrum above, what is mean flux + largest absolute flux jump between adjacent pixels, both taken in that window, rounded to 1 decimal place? 31.3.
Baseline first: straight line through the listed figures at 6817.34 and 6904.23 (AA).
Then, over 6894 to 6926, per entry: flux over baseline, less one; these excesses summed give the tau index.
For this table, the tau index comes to -0.12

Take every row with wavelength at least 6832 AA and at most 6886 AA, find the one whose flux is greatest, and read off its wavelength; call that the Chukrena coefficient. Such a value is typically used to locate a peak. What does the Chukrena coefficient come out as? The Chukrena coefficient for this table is 6850.39 AA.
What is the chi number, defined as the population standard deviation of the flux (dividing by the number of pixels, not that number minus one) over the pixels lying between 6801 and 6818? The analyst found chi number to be 1.1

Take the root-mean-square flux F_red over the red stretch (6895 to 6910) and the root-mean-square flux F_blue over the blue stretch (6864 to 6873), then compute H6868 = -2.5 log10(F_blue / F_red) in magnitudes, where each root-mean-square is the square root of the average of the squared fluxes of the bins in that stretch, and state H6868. 0.052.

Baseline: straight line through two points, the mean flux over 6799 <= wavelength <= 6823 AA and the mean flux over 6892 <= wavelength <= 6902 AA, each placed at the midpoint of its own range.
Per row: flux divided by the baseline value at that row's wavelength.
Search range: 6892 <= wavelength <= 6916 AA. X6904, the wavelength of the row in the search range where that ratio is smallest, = 6893.11 AA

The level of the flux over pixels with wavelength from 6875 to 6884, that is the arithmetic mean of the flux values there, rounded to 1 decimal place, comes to 30.8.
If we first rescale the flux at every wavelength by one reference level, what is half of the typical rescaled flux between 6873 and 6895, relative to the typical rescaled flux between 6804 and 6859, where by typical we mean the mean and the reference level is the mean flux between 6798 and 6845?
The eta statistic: 0.500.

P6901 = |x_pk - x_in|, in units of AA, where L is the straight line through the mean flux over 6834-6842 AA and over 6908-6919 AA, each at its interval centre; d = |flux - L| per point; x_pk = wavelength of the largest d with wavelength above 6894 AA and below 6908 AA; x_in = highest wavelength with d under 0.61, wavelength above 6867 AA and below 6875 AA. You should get 25.4 AA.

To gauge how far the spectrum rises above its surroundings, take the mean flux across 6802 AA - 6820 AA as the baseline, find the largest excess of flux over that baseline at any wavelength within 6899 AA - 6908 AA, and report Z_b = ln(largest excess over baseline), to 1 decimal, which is 0.7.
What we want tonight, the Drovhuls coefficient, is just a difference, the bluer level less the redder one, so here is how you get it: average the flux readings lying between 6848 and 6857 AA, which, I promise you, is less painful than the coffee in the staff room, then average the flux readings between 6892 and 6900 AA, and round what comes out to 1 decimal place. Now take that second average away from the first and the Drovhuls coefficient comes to -0.4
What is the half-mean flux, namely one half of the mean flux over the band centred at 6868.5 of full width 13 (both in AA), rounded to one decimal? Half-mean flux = 15.0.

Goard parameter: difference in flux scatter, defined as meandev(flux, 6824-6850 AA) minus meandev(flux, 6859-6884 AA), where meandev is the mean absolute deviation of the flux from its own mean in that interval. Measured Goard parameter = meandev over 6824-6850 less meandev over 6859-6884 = 0.21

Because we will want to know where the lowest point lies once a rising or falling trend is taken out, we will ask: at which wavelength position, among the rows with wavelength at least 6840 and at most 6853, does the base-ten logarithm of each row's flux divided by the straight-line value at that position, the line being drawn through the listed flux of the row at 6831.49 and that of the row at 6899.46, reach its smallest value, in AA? 6840.93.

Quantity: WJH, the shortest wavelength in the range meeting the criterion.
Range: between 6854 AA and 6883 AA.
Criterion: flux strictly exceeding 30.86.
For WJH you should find 6856.70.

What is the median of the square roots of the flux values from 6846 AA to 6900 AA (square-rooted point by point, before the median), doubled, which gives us 11.1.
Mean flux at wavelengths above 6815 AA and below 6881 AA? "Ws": 30.7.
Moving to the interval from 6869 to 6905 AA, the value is 31.1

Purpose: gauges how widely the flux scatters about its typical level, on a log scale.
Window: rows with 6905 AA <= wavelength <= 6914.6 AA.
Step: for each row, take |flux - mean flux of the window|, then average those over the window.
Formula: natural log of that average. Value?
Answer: -1.7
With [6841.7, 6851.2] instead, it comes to -1.3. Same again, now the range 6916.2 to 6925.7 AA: -0.8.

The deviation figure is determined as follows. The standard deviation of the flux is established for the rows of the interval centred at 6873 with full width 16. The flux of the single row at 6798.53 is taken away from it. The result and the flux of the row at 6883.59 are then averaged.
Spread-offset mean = 1.1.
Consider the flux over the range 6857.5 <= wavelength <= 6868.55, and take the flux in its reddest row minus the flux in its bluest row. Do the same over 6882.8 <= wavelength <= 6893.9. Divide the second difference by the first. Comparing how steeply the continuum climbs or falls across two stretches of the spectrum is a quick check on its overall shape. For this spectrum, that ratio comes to 1.6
